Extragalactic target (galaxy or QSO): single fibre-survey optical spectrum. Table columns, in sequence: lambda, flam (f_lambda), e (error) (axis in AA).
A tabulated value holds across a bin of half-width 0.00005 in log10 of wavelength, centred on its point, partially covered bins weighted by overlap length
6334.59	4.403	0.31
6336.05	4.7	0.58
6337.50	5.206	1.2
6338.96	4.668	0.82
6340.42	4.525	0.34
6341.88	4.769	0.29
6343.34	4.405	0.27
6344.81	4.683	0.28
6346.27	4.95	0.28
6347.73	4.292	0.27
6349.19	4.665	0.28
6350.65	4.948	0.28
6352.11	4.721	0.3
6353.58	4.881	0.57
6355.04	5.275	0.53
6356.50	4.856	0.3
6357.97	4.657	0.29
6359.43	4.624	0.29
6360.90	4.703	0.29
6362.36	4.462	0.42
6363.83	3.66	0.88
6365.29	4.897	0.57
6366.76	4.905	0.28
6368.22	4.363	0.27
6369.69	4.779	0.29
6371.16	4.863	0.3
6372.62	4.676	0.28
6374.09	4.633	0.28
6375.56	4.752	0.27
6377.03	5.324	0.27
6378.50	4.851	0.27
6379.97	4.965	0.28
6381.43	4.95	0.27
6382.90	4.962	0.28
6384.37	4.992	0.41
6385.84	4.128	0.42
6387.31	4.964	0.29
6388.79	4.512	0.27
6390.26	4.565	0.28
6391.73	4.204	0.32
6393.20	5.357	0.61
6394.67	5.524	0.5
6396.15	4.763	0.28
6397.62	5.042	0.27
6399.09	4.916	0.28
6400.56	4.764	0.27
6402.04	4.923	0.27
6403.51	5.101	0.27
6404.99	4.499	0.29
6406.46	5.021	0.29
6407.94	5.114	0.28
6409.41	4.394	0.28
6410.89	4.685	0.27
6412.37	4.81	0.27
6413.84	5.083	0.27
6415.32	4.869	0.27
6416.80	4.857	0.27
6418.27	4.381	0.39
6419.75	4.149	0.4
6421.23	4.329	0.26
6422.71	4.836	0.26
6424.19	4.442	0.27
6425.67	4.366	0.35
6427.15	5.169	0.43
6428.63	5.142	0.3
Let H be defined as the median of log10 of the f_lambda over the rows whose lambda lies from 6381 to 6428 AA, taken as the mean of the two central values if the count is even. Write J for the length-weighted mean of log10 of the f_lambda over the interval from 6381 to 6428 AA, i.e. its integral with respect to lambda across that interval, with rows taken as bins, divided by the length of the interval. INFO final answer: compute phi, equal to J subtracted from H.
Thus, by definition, 0.008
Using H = 0.685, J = 0.677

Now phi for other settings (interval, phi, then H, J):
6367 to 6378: -0.002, 0.677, 0.679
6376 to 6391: 0.013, 0.695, 0.682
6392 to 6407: 0.001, 0.697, 0.695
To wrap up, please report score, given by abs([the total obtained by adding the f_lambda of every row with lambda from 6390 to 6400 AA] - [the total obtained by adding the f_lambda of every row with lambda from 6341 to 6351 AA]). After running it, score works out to 1.7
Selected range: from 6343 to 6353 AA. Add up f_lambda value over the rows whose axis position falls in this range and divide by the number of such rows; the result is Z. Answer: 4.67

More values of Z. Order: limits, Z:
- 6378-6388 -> 4.83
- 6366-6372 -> 4.73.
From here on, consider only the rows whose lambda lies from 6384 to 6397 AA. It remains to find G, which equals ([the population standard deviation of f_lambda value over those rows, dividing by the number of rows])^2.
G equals 0.204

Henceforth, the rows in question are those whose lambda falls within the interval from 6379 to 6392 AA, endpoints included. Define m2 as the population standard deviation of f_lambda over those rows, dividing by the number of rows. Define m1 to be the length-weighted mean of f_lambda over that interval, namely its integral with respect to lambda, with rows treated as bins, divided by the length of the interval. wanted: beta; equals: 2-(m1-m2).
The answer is -2.38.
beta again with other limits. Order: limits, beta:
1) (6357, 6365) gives -2.07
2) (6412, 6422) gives -2.31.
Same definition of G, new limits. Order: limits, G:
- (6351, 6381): 0.111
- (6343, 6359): 0.067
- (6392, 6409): 0.073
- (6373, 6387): 0.095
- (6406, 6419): 0.065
